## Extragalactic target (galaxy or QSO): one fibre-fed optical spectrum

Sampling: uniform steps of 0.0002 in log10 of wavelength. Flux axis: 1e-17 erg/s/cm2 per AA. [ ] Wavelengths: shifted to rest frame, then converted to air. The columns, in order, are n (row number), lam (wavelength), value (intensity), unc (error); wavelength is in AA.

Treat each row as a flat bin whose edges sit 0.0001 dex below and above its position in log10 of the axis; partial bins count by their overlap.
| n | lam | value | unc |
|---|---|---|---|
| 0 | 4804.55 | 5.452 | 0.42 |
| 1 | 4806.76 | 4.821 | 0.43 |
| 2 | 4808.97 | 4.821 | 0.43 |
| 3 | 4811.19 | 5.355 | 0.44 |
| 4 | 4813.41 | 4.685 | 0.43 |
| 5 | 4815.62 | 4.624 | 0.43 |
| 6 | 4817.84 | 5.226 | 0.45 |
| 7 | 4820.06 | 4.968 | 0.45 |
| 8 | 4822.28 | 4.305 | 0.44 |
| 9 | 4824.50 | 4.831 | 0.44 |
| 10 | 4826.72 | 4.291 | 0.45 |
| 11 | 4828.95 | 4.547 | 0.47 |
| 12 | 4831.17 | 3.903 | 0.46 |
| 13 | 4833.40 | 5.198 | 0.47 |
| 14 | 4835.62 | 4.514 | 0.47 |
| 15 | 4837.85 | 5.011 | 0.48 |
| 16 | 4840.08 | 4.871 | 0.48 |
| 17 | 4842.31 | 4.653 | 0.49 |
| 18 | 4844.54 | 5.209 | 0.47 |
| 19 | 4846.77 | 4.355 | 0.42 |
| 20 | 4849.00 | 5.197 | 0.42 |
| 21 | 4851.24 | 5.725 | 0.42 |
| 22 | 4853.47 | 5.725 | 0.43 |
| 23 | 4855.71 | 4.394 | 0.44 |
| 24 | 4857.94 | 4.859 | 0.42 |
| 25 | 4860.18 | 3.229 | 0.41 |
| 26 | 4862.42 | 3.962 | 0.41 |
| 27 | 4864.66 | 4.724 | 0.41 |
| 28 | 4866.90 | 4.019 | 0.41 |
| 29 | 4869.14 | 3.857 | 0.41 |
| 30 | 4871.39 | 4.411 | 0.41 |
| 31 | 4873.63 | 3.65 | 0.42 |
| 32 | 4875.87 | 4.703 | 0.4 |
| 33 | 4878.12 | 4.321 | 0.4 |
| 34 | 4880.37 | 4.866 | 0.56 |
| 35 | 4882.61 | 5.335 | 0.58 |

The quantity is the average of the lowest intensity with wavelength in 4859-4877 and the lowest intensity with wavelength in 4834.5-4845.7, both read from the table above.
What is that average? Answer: 3.9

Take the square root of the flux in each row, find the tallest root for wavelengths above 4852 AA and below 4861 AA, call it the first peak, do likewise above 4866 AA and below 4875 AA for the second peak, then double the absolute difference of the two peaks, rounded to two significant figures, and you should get 0.58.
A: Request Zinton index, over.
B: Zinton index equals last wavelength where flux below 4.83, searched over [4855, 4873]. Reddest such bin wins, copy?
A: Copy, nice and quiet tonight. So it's 4871.39 AA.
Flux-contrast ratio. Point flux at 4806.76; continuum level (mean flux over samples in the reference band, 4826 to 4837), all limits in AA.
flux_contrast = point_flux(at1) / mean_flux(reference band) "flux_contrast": 1.07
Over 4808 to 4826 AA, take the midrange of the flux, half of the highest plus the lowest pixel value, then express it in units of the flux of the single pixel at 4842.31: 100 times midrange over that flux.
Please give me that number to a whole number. 104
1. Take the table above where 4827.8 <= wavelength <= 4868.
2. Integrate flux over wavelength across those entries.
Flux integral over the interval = 188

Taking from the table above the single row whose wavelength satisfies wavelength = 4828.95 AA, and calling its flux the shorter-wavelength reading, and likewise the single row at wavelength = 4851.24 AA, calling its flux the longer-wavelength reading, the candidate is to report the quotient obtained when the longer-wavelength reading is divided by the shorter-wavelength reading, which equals 1.26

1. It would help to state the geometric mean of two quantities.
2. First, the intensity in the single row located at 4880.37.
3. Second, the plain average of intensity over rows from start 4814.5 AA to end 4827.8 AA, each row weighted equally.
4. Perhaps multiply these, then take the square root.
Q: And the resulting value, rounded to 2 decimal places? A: 4.79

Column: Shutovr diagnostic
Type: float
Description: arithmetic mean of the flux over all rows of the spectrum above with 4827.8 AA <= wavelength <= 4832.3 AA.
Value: 4.2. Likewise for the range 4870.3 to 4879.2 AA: 4.3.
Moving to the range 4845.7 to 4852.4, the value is 5.1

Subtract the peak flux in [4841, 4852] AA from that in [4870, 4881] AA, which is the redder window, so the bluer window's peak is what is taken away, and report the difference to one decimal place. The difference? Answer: -0.9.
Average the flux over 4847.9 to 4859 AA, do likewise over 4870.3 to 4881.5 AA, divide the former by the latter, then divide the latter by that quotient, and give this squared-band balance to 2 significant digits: 3.7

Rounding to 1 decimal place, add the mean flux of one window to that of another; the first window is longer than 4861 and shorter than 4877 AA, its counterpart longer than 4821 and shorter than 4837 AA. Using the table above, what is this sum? 8.7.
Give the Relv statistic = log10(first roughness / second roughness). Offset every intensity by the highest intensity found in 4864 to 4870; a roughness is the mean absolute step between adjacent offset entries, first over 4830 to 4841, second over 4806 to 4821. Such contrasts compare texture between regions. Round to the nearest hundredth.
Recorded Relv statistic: 0.27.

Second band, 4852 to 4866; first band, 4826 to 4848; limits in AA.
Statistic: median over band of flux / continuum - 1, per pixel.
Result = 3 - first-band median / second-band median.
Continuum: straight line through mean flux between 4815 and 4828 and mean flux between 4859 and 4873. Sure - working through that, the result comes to 2.7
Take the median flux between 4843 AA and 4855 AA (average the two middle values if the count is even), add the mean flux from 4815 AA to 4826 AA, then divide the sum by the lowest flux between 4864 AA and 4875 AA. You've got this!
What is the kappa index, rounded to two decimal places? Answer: 2.74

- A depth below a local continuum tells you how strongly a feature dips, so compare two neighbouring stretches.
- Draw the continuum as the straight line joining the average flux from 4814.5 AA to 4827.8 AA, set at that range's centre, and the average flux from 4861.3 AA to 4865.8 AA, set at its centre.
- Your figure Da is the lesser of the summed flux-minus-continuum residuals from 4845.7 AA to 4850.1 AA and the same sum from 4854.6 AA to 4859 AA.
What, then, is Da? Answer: 0.45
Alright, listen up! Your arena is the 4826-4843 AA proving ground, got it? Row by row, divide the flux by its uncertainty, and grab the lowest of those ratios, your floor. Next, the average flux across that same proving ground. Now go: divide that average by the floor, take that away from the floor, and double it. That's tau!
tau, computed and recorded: 15.9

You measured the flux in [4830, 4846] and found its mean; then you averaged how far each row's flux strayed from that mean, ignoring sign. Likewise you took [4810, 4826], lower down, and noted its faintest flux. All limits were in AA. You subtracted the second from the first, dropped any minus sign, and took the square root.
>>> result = 1.99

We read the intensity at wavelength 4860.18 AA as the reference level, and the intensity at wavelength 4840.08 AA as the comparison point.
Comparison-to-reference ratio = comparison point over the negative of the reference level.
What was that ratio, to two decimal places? -1.51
